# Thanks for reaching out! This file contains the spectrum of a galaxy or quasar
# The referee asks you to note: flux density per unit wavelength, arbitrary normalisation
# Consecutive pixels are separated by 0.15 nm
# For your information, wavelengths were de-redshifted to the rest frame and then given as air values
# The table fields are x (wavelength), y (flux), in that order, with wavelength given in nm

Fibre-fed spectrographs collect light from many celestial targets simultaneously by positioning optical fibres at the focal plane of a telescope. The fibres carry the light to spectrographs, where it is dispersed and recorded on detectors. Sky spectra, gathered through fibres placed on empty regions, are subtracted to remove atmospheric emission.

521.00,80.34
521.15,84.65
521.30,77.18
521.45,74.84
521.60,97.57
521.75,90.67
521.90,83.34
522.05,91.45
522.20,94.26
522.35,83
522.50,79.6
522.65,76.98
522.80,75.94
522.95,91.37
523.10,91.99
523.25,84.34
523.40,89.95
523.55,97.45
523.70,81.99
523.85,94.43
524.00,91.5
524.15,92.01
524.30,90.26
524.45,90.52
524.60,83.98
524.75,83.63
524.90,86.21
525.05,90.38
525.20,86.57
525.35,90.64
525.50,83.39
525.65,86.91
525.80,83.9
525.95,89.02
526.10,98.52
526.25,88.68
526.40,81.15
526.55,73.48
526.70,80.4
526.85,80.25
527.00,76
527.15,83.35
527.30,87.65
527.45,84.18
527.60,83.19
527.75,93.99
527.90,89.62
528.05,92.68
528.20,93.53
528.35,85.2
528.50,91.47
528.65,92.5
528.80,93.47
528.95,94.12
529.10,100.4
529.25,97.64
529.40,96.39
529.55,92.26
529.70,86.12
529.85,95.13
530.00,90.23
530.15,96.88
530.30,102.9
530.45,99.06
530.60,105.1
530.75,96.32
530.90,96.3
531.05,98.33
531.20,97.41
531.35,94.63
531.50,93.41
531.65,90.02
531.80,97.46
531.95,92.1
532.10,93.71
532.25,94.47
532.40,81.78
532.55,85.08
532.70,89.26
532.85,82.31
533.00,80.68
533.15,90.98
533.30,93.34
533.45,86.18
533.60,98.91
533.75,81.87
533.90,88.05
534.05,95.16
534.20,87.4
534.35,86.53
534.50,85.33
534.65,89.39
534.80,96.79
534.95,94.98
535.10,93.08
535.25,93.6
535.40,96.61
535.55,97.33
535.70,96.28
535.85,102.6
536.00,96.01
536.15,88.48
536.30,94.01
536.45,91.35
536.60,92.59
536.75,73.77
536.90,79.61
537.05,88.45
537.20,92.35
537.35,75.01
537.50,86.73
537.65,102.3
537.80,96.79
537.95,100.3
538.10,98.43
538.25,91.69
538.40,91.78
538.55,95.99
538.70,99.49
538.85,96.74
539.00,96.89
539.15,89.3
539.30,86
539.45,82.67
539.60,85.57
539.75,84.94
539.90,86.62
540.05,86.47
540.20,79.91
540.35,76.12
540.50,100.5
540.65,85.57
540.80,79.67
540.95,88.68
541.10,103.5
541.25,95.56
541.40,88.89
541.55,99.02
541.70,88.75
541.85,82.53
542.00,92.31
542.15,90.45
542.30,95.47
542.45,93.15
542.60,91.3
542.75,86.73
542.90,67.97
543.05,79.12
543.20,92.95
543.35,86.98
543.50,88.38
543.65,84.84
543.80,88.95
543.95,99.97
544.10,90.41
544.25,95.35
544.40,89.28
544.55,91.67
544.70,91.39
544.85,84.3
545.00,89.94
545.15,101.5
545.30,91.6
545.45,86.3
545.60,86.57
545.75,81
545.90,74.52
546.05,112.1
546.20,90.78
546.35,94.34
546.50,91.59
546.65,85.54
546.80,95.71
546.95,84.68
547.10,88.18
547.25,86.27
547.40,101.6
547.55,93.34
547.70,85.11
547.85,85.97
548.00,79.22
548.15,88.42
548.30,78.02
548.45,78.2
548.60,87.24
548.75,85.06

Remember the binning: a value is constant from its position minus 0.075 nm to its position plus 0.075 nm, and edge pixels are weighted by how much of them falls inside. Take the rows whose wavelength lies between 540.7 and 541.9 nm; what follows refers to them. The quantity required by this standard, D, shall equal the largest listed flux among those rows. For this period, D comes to 103.5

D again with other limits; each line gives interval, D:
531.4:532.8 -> 97.46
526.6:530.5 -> 102.9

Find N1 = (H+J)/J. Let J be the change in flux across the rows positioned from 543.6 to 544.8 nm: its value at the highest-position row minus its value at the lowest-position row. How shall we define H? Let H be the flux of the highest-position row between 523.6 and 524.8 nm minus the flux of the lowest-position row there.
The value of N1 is 1.3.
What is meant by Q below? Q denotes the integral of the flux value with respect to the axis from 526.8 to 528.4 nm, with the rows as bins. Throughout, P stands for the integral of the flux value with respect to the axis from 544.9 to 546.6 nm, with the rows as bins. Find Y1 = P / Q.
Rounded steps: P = 154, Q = 138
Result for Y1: 1.1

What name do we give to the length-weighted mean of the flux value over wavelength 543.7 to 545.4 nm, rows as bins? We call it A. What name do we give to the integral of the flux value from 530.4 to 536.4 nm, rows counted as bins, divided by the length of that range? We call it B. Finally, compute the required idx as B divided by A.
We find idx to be 1.00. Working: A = 92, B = 92.5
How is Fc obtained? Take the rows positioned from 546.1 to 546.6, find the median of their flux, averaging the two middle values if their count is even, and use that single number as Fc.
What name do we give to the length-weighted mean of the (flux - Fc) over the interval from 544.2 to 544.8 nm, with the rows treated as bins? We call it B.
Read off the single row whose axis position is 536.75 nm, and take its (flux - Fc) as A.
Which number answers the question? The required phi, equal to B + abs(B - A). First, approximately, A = -18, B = -0.1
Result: 18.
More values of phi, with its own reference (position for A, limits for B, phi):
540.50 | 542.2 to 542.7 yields 9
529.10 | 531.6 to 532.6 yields 9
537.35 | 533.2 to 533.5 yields 14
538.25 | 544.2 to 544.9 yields 0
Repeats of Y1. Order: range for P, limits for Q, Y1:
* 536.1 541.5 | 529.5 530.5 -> 5.1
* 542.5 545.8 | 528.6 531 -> 1.3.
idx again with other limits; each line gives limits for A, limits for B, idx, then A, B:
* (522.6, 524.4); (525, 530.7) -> 1.02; 88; 89.9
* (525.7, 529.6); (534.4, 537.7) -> 1.03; 89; 91.1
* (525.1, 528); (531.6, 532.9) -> 1.05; 85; 89.7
